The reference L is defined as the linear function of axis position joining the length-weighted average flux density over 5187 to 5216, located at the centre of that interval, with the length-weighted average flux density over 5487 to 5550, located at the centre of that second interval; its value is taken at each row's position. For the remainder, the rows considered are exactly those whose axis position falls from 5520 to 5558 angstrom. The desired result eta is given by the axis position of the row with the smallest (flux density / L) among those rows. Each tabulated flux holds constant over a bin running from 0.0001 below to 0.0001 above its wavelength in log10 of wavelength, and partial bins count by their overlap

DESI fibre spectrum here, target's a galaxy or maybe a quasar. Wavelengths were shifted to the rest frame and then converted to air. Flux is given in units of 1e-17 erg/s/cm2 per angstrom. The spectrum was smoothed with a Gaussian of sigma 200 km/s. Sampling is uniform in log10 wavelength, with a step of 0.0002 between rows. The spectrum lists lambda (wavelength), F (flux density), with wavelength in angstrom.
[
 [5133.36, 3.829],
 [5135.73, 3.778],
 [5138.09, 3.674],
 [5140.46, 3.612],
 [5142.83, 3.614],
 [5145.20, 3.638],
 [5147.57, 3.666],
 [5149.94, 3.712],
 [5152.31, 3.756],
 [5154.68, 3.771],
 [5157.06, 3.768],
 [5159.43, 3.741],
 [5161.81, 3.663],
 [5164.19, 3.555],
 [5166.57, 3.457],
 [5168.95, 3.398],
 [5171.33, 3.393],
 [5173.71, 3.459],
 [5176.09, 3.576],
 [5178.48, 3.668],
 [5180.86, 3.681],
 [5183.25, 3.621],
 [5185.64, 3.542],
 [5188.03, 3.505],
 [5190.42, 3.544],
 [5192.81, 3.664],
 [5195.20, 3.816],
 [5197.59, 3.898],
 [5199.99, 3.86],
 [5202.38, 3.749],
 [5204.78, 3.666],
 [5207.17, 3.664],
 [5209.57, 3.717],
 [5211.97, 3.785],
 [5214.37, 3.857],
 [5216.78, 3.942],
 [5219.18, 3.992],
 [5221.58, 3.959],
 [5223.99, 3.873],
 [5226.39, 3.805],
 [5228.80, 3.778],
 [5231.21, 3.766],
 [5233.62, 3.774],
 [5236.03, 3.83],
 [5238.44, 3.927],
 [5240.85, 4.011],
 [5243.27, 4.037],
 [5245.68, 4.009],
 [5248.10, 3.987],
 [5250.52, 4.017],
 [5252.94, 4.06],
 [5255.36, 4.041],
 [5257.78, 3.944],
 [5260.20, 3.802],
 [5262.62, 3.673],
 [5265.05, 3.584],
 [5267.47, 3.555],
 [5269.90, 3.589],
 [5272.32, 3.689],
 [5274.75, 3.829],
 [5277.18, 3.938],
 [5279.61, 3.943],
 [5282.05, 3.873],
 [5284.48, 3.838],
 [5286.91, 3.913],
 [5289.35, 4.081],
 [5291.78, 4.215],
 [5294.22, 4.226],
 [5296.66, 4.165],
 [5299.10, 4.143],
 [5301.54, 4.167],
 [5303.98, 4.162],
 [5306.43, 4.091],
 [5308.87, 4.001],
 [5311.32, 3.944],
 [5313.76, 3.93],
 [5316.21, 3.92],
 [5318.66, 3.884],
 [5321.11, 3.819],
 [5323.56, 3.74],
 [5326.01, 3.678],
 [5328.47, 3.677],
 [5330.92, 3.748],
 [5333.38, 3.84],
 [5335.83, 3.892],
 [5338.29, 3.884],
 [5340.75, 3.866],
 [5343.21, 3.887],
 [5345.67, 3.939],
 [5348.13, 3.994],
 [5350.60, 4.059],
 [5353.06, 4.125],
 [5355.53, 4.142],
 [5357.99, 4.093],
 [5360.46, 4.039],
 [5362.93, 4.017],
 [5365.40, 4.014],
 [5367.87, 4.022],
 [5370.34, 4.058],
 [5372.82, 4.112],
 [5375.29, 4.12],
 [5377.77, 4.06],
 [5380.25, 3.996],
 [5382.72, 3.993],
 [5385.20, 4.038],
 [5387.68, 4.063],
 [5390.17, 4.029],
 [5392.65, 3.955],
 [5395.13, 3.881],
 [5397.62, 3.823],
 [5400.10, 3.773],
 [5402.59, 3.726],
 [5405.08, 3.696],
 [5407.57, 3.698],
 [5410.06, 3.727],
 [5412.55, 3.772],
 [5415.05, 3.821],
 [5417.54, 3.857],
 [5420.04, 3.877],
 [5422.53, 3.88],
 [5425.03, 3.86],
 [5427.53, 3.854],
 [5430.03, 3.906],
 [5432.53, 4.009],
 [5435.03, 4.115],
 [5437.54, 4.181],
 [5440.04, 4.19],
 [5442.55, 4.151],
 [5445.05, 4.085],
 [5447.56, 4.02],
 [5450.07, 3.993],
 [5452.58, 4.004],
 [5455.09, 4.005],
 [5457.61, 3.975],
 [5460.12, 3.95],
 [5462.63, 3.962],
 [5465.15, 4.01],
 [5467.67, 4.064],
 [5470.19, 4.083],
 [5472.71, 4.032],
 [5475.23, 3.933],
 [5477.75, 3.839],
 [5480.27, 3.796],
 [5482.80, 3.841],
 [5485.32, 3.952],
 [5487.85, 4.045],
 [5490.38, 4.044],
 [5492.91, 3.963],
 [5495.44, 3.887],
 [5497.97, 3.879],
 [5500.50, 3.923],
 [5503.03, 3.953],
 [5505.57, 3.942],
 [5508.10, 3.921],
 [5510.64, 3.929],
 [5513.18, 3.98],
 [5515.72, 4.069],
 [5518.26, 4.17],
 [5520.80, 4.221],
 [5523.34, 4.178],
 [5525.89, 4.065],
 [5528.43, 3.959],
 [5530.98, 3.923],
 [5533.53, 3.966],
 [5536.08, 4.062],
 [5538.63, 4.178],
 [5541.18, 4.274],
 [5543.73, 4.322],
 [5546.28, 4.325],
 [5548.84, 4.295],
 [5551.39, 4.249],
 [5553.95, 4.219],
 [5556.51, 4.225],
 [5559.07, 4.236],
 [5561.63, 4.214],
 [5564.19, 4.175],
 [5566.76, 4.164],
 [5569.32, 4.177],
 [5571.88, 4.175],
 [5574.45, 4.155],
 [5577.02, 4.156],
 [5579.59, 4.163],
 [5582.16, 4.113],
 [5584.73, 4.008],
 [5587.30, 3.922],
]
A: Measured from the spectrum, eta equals 5530.98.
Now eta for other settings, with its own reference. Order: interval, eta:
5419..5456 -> 5427.53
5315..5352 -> 5328.47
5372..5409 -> 5407.57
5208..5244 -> 5209.57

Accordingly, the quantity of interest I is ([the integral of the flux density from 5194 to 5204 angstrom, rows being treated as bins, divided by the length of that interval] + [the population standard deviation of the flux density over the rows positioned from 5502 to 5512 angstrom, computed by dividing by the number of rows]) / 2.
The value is 1.92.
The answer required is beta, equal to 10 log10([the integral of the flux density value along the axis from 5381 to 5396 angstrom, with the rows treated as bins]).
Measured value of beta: 17.8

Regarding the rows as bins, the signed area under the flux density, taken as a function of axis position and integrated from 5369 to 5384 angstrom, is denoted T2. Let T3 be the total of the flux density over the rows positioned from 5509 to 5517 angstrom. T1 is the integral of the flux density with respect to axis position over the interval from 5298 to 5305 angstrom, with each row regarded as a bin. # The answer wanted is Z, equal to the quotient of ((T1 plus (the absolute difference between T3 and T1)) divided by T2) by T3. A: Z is 0.06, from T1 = 29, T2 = 61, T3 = 12.0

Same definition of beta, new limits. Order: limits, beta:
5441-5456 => 17.8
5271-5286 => 17.6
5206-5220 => 17.3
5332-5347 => 17.7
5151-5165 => 17.2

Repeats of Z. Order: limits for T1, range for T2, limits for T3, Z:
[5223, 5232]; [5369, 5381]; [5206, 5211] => 0.17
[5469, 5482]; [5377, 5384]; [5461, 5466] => 0.42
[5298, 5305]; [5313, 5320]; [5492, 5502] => 0.10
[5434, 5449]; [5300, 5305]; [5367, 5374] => 0.44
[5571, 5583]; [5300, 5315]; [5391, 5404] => 0.07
